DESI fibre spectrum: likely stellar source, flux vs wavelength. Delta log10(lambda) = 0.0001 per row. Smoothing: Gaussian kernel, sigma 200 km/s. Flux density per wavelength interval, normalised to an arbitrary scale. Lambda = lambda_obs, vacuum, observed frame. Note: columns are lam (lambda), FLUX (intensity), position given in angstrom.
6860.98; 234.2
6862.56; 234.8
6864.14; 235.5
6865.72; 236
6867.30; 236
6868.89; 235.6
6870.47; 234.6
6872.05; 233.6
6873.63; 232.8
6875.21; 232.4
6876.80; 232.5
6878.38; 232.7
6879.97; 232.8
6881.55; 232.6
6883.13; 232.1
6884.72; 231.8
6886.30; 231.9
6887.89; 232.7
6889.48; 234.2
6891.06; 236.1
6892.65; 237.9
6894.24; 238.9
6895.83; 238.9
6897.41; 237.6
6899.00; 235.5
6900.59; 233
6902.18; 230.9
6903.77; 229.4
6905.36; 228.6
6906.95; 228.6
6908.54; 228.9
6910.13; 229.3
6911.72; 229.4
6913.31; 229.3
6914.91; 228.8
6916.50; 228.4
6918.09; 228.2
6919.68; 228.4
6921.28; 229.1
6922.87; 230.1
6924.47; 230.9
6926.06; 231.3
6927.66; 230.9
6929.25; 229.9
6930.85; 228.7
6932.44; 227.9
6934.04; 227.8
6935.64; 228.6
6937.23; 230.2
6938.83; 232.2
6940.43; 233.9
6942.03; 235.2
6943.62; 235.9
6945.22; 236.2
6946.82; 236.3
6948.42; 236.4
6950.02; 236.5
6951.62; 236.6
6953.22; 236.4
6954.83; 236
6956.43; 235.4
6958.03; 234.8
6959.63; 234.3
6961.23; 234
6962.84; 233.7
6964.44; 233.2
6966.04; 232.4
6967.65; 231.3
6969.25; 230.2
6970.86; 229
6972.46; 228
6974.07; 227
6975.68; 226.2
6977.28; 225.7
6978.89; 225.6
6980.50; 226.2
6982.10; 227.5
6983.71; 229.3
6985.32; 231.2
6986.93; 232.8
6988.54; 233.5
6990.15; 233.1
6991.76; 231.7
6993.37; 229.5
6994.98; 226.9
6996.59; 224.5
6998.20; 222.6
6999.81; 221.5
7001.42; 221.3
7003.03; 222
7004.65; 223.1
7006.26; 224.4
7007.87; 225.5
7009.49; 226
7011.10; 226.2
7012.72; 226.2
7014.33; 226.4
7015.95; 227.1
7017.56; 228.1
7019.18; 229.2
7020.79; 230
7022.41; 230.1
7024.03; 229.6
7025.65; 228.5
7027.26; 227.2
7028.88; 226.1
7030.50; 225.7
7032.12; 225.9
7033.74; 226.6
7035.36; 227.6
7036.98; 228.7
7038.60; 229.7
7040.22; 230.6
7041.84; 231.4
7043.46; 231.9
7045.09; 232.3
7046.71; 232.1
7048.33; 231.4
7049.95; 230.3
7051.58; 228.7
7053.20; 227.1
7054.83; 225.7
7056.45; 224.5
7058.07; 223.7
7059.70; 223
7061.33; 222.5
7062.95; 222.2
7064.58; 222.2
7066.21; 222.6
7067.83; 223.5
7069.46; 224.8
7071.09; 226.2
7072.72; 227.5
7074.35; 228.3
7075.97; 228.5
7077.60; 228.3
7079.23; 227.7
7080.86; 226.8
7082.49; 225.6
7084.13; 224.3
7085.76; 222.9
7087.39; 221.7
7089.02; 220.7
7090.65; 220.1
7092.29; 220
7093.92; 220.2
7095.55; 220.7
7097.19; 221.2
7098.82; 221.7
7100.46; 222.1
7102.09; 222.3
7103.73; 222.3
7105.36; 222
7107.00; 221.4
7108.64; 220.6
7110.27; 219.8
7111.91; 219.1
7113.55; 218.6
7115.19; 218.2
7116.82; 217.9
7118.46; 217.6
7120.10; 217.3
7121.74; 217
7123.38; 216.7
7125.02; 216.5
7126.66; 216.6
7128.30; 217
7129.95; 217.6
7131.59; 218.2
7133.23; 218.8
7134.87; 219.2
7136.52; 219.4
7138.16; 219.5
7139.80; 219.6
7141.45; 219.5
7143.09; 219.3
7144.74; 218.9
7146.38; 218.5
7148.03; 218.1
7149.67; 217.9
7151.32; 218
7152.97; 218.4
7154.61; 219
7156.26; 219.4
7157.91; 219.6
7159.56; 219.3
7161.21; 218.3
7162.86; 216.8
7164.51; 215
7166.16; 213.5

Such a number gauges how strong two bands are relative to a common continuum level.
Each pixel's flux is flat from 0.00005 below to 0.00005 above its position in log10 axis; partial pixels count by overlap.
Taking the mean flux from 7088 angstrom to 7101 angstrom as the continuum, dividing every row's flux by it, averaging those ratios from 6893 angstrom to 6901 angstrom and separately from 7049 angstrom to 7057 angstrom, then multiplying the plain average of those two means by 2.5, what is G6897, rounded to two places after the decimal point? 2.63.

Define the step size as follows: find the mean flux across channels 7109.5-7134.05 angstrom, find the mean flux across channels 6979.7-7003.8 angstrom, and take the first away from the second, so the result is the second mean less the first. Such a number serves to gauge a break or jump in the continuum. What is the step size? 10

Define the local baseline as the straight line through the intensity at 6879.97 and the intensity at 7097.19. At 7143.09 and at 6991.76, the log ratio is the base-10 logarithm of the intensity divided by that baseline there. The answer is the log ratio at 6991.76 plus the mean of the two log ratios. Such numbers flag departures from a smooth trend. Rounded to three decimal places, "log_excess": 0.014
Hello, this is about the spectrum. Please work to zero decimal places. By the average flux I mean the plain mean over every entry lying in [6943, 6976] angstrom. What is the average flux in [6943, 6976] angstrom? 233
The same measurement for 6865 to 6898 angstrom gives 234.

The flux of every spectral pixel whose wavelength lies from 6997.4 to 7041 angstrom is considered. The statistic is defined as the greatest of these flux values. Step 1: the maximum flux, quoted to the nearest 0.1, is 230.6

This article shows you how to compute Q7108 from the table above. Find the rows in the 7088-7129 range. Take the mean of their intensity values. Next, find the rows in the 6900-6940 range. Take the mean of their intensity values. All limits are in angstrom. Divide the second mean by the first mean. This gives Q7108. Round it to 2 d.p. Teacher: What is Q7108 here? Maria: 1.05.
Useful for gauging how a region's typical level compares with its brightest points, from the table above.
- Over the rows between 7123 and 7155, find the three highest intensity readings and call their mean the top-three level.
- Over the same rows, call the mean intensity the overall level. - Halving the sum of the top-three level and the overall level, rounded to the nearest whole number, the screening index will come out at 219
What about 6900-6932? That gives 231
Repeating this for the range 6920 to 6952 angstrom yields 234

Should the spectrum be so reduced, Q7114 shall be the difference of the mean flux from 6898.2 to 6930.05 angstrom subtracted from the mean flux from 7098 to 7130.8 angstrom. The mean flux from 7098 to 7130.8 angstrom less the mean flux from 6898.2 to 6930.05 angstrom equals -11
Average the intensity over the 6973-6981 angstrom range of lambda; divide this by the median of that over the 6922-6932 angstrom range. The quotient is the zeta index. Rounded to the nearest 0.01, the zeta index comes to 0.98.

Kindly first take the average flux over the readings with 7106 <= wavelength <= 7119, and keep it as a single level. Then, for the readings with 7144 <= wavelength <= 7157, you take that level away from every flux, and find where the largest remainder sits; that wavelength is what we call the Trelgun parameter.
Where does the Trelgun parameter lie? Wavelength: 7156.26 angstrom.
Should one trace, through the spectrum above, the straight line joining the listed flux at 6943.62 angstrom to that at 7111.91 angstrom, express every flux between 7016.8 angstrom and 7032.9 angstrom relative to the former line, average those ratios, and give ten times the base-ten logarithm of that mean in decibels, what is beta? 0.00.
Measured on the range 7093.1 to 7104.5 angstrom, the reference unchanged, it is 0.02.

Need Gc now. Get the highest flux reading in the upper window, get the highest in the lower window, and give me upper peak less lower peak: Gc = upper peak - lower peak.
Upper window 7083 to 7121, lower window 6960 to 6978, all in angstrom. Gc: -10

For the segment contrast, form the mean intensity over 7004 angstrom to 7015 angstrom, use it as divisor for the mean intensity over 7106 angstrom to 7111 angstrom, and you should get 0.98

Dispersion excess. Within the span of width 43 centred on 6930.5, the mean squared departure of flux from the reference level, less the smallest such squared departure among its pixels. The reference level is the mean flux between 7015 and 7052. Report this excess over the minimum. 15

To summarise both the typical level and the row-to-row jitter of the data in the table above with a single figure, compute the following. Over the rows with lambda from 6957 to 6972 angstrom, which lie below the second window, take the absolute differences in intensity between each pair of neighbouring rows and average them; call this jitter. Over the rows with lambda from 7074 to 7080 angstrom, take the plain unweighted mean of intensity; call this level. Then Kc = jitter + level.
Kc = 229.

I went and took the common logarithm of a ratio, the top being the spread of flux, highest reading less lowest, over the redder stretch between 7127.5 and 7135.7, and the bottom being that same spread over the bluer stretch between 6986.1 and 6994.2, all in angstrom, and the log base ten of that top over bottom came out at -0.3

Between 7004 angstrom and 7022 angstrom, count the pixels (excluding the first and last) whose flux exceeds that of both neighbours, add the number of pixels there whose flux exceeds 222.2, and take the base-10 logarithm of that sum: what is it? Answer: 1.04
